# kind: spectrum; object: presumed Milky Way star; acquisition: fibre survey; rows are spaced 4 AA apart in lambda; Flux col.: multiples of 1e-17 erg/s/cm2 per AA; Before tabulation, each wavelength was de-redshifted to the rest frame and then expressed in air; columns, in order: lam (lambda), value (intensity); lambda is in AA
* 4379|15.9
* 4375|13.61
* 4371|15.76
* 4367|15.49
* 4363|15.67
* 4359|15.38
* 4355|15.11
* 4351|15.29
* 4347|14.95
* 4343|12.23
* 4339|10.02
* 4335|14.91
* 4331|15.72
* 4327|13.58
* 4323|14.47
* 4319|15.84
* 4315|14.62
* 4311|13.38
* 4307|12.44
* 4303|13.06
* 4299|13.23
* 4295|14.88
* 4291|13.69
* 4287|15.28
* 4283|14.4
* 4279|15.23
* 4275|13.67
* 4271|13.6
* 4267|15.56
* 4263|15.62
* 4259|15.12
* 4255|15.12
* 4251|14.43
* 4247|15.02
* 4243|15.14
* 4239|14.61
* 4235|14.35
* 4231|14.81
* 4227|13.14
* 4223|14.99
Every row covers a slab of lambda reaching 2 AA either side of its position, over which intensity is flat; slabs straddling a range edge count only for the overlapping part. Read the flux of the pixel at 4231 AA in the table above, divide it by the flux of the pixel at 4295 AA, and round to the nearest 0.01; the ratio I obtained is 1.00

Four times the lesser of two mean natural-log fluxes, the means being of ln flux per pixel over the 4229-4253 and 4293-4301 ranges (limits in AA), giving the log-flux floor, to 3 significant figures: 10.6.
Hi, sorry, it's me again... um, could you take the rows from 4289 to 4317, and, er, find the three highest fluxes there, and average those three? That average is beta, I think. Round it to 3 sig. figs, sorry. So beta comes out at 14.4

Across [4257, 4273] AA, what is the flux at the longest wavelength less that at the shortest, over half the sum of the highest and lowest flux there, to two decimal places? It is -0.10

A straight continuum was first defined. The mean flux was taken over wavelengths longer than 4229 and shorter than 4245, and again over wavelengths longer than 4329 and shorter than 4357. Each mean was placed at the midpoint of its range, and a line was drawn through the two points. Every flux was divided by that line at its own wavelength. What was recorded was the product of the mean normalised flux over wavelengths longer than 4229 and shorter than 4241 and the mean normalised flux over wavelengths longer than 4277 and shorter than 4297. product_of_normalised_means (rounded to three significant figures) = 1.01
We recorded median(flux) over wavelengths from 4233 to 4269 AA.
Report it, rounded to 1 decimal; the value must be 15.1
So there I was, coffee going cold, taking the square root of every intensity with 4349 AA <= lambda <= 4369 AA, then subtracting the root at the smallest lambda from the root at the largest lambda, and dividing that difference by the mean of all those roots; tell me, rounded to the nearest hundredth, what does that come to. 0.01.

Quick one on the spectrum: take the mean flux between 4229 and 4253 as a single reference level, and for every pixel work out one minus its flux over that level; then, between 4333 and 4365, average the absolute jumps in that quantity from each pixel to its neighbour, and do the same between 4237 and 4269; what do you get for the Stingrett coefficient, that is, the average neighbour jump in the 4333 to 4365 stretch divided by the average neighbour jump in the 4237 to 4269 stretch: 4.4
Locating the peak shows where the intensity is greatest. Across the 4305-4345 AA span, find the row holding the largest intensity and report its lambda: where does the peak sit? 4319 AA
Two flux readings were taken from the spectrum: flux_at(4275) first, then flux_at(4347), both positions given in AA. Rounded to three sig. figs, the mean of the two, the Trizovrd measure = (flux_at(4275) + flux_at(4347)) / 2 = 14.3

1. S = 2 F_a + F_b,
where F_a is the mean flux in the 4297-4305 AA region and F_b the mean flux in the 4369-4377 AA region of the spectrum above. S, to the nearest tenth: 41.0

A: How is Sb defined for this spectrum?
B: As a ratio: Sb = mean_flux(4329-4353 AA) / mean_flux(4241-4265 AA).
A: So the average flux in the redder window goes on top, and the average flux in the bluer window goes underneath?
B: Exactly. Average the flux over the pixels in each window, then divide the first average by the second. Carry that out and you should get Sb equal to 0.92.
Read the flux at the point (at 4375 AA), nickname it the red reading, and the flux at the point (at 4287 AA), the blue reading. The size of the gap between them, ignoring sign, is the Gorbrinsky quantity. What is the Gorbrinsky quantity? 1.7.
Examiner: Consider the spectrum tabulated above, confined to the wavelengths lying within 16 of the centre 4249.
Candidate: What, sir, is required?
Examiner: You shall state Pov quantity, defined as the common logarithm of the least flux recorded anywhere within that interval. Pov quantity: 1.16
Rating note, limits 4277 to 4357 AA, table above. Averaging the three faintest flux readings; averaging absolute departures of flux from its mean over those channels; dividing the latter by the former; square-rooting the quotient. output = 0.31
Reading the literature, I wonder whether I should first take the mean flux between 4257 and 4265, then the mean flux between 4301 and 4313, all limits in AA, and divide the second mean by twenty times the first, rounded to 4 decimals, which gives 0.0422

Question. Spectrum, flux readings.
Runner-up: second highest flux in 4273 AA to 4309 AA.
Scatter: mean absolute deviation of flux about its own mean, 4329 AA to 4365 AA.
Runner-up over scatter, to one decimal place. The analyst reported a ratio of 10.6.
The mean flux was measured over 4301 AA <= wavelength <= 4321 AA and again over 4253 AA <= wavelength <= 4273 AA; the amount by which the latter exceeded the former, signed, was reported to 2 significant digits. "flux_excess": 1.1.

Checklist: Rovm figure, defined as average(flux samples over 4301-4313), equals 13.0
